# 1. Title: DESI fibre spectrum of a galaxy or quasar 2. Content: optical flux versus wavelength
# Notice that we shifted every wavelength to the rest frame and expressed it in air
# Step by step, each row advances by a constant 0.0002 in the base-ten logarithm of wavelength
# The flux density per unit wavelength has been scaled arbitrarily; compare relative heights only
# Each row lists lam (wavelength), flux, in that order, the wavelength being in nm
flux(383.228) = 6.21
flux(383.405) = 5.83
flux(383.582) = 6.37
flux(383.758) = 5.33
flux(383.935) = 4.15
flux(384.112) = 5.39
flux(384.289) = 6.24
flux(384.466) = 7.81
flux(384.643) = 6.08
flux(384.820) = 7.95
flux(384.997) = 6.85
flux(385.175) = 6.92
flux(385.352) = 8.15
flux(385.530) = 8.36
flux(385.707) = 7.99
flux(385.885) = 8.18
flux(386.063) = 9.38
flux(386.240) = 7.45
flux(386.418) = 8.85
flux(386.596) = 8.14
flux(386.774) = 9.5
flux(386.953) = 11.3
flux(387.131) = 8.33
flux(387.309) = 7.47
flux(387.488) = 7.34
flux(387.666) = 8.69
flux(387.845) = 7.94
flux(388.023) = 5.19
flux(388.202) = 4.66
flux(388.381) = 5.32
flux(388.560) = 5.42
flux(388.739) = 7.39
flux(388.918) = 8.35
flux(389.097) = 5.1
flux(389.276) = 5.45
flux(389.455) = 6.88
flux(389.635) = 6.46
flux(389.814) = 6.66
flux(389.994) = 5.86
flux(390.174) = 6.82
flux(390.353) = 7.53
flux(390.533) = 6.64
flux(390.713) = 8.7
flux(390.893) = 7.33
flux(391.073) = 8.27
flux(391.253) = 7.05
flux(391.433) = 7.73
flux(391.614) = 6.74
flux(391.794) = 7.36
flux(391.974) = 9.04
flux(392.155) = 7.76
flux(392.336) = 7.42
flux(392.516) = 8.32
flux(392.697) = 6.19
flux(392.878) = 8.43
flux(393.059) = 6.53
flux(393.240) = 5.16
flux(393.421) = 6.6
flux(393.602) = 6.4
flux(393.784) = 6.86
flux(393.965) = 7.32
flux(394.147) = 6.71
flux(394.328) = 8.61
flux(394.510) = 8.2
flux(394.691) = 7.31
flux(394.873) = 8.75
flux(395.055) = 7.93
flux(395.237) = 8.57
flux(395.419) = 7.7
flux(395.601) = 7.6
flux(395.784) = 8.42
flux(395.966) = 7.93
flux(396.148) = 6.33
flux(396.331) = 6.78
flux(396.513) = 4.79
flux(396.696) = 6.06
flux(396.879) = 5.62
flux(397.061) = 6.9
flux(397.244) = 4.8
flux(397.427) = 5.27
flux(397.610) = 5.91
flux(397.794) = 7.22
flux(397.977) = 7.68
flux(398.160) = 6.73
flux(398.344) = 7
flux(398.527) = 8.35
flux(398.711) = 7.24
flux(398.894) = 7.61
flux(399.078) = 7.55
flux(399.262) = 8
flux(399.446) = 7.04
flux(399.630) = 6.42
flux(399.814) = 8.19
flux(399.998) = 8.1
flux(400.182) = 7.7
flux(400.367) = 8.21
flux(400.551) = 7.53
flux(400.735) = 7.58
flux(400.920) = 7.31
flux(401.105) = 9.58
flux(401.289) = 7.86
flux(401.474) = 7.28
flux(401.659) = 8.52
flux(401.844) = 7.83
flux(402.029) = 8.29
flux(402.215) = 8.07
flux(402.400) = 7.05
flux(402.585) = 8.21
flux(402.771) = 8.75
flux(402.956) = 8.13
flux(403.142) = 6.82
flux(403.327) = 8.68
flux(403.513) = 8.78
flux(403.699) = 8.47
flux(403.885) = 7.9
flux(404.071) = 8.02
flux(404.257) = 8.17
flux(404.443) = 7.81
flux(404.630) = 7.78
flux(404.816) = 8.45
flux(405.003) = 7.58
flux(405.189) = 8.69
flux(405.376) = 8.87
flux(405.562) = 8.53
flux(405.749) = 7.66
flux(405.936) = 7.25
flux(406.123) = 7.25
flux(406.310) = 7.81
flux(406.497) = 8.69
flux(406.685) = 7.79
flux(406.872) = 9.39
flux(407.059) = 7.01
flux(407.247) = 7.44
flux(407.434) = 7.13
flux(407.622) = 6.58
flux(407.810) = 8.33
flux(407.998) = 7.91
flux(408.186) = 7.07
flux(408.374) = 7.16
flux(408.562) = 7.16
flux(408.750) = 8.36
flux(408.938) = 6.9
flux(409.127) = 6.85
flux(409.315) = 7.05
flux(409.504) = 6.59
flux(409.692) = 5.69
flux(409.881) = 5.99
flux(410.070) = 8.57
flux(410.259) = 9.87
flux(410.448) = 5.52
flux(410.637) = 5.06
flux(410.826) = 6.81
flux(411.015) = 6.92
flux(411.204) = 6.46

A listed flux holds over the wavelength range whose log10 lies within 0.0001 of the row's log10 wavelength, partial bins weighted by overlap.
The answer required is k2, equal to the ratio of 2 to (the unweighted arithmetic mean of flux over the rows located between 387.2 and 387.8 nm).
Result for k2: 0.255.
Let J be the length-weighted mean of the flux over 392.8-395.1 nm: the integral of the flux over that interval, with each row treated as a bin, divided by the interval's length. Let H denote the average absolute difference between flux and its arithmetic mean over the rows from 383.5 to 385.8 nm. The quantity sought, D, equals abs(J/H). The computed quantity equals 6.9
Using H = 1.1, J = 7.28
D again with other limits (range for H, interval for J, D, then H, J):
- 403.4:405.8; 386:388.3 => 20.5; 0.4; 7.99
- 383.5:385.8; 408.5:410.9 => 6.6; 1.1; 6.95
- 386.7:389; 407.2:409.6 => 5.0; 1.4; 7.27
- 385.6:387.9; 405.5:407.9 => 9.7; 0.8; 7.75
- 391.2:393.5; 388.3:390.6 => 8.0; 0.8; 6.46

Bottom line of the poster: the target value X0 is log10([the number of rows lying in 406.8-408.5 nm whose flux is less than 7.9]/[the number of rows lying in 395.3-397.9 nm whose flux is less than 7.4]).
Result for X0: -0.2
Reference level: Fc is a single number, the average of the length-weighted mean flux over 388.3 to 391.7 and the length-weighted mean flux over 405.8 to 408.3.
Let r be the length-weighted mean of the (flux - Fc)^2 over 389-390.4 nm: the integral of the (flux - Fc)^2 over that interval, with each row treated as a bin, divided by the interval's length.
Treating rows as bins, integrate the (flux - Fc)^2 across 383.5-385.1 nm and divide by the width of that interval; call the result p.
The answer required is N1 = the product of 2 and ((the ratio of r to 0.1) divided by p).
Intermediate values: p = 2.30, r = 1.4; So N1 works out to 12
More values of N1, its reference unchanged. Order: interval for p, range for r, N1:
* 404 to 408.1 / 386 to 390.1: 61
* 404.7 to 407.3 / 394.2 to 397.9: 29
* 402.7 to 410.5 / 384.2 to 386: 14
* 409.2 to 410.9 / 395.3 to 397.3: 14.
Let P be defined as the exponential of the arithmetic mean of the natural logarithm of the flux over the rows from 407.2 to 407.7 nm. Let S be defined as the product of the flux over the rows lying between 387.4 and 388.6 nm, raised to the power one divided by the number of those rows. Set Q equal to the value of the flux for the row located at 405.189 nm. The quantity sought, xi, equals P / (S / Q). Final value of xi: 9.9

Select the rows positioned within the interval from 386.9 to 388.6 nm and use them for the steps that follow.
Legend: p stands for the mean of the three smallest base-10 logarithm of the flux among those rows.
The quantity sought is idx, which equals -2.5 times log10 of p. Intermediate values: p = 0.70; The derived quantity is 0.38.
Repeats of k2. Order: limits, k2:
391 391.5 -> 0.260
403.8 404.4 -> 0.249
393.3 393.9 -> 0.302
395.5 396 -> 0.251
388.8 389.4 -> 0.317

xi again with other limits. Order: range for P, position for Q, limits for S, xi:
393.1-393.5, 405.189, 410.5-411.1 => 8.2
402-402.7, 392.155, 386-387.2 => 6.9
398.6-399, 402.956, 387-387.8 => 7.6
